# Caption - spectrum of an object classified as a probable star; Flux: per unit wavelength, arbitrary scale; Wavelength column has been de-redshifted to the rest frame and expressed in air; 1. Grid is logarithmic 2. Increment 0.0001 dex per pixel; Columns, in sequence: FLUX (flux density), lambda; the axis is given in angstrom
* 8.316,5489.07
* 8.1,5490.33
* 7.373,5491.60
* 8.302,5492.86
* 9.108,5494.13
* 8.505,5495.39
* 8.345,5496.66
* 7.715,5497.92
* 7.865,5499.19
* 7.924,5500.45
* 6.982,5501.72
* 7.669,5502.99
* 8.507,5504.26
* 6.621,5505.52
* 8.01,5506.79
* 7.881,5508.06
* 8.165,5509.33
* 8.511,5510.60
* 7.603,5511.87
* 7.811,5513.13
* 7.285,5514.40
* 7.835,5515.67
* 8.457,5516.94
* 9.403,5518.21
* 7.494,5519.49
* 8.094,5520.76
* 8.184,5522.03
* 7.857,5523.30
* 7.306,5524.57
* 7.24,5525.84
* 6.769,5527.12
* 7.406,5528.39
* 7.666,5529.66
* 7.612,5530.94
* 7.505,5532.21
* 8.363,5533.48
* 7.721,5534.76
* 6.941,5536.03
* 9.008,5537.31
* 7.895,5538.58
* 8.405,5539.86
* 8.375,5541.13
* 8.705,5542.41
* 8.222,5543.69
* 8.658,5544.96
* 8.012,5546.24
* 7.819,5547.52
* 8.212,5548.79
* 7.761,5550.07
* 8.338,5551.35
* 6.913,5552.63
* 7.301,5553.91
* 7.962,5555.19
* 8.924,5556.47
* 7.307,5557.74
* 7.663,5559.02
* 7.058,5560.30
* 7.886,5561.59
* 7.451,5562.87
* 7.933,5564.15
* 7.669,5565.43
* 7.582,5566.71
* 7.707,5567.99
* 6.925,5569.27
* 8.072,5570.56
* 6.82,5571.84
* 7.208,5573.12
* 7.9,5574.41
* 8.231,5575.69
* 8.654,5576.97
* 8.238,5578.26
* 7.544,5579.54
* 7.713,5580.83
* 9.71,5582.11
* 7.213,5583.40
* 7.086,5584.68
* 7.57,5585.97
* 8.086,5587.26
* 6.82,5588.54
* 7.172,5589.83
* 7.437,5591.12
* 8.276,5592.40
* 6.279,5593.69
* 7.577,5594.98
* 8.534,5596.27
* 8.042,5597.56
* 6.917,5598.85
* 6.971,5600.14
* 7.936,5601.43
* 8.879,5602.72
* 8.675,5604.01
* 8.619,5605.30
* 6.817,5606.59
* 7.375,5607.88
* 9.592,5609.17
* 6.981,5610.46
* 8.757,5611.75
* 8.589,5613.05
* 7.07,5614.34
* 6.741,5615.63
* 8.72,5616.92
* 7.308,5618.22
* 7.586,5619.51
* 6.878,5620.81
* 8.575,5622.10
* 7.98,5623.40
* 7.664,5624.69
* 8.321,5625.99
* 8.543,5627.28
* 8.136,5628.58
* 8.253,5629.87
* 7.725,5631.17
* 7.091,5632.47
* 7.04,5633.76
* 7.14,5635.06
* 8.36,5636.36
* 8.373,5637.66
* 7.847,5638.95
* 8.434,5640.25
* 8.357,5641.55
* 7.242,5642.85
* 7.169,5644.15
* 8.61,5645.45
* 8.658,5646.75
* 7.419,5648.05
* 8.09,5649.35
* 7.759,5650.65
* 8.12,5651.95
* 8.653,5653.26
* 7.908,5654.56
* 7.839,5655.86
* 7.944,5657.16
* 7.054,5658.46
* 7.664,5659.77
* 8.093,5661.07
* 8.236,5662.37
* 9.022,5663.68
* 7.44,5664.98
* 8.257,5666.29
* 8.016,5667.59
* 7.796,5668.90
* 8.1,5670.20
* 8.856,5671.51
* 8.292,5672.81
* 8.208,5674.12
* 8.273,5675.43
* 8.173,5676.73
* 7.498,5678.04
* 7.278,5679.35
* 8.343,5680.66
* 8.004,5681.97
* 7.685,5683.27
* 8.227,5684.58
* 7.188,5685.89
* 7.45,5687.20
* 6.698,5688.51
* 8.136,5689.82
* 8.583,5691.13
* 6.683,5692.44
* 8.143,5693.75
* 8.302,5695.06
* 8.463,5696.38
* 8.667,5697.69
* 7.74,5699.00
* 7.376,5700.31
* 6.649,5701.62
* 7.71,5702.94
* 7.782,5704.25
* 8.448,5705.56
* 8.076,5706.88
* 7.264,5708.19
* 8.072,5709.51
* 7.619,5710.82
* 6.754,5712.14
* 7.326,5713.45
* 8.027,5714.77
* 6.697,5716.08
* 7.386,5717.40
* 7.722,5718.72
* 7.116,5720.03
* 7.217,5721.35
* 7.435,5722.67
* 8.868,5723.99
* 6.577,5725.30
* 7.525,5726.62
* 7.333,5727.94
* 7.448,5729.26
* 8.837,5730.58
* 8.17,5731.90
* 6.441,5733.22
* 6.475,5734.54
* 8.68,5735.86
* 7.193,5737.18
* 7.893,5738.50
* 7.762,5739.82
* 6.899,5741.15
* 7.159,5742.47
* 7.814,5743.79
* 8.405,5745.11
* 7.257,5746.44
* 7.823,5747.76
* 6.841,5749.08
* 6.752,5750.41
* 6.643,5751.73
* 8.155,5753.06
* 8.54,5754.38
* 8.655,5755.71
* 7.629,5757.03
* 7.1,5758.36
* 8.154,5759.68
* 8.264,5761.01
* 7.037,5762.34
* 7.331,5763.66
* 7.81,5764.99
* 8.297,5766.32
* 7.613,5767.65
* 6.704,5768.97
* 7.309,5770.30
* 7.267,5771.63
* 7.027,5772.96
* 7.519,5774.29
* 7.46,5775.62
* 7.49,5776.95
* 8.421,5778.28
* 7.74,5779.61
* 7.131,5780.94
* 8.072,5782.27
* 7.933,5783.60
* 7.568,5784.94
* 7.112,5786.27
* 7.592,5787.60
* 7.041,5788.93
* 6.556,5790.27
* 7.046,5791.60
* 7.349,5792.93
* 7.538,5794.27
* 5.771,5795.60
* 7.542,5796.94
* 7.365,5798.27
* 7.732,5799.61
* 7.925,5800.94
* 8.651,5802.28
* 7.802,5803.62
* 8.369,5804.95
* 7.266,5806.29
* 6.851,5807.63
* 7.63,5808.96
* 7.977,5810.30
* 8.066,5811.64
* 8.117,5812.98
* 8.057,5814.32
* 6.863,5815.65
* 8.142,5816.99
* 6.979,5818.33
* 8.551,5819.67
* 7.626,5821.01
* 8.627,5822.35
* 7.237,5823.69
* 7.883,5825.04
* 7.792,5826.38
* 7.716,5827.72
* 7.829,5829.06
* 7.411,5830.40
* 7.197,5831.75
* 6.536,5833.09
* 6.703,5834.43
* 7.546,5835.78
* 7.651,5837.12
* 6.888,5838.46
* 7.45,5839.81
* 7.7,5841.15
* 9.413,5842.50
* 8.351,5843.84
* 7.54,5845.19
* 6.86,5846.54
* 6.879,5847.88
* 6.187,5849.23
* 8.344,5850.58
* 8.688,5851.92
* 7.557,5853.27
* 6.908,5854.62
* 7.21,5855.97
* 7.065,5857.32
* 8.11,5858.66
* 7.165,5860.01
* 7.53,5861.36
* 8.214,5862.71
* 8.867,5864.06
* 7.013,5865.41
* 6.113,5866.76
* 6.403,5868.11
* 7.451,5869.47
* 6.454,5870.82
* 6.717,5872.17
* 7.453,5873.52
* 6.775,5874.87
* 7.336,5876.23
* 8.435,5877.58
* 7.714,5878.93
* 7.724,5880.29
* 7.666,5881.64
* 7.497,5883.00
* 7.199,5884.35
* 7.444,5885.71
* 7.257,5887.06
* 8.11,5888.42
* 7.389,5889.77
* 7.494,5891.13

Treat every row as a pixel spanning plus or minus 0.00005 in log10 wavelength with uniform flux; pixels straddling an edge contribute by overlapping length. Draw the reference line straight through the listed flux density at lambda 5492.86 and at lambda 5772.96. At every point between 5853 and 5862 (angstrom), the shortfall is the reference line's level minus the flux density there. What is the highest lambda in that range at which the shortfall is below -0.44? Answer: 5861.36 angstrom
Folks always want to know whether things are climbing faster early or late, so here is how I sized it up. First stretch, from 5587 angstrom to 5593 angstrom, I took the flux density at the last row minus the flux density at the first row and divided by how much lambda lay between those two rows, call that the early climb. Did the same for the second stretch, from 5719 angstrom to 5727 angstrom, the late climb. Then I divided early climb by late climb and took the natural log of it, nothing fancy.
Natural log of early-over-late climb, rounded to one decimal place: -0.5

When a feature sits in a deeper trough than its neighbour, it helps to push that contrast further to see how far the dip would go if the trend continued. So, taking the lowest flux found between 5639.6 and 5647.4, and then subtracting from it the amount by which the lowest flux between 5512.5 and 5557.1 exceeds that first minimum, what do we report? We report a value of 7.57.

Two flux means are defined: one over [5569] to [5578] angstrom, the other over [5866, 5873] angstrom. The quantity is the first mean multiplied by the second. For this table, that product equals 51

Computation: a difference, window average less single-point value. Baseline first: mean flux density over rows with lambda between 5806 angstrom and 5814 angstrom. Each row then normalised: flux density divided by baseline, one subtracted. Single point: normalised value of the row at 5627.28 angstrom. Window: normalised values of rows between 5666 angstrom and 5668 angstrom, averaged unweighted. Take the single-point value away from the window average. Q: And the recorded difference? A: -0.05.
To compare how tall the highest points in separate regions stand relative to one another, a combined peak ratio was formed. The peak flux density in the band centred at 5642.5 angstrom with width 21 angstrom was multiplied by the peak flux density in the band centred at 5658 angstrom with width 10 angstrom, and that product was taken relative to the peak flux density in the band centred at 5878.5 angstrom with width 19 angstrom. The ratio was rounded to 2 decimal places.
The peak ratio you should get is 8.88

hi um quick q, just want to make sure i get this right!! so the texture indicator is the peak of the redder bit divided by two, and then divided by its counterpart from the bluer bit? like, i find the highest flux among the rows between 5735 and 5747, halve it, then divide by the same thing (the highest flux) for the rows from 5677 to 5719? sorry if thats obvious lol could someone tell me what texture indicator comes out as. 0.50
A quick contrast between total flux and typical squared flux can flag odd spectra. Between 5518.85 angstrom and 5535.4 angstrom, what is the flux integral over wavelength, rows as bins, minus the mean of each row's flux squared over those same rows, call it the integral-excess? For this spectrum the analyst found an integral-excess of 68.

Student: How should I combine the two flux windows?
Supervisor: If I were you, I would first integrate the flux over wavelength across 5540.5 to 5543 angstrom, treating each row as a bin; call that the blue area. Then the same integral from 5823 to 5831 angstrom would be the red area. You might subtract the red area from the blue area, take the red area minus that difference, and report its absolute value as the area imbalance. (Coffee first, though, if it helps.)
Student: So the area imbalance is 101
